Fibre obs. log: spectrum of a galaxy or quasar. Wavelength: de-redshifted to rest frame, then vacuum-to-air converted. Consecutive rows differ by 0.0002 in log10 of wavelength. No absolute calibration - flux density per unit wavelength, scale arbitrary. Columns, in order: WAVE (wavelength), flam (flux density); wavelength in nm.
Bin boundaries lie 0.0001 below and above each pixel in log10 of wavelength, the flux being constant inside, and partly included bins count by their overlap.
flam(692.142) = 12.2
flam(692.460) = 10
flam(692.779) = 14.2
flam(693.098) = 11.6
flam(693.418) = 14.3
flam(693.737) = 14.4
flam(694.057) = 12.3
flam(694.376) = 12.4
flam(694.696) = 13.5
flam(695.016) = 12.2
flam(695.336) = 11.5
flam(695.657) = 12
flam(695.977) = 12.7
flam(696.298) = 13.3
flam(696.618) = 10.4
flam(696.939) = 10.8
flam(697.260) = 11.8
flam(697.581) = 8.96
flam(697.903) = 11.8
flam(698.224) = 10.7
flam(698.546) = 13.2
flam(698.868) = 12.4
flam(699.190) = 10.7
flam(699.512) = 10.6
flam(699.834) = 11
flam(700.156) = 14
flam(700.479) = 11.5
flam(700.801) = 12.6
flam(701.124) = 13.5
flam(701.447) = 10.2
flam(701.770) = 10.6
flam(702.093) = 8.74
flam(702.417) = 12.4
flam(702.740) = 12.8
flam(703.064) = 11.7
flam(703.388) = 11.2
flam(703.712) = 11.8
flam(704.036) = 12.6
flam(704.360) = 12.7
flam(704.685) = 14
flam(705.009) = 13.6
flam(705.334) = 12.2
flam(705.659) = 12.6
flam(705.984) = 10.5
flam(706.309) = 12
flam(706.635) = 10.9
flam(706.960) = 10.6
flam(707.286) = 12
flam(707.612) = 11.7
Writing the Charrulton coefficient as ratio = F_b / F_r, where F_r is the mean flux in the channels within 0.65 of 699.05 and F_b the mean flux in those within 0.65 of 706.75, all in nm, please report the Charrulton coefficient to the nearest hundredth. 0.97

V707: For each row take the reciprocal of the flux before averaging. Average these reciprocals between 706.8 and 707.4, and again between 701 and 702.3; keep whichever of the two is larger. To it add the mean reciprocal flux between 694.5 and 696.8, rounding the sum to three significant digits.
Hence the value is 0.178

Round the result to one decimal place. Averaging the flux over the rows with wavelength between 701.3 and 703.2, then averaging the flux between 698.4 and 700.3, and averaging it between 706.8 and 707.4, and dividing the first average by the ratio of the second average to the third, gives 10.4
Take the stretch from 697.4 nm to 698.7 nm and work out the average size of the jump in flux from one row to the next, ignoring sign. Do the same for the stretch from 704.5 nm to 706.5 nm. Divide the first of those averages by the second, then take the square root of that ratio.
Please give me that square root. 1.36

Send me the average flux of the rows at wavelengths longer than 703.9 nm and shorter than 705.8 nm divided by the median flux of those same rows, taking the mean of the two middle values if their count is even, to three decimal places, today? 1.024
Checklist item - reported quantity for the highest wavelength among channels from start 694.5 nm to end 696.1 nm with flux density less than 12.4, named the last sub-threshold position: 695.657 nm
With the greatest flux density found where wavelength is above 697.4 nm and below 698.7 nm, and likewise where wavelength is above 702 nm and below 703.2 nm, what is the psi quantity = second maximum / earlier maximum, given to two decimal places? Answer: 0.97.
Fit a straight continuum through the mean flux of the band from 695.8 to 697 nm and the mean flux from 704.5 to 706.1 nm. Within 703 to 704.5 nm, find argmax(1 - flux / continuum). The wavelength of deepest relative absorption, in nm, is 703.388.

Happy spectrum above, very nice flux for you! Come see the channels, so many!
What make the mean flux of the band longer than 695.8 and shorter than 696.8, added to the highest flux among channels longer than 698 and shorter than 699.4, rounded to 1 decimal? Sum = 25.3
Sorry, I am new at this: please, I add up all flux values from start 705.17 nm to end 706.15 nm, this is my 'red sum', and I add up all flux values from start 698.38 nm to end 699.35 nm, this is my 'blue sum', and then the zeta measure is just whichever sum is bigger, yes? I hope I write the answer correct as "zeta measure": 36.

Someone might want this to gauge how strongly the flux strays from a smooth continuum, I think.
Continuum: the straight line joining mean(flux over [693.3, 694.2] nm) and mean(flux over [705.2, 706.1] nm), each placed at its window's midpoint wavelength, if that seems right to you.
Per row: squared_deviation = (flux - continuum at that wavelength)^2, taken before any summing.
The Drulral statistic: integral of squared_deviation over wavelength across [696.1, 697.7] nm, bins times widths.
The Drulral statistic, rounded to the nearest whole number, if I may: 10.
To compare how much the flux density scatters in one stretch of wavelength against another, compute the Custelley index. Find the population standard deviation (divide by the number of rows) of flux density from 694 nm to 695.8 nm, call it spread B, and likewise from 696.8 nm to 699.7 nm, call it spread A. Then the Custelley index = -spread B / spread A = -0.52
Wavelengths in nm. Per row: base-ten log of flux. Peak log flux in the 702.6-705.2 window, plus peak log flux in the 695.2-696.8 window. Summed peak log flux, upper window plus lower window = 2.27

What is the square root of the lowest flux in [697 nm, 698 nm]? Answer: 3.0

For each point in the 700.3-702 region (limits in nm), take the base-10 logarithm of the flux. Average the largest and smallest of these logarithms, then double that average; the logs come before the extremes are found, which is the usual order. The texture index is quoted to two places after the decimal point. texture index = 2.14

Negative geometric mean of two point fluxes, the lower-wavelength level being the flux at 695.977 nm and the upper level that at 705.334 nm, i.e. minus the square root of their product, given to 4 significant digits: -12.45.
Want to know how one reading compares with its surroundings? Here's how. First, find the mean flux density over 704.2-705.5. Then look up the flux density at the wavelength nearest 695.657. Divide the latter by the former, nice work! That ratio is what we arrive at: 0.91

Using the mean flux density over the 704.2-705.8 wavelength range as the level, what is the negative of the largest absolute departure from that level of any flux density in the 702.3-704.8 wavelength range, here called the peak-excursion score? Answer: -1.8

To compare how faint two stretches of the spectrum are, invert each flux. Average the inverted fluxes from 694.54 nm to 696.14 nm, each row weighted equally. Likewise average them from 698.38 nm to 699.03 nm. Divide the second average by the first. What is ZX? 0.97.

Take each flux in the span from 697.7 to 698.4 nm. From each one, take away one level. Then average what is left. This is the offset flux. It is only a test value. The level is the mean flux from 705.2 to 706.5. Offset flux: -0.6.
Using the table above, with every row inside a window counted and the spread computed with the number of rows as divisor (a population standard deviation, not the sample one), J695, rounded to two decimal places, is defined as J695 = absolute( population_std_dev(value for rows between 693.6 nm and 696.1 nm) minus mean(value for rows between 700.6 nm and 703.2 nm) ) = 10.71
